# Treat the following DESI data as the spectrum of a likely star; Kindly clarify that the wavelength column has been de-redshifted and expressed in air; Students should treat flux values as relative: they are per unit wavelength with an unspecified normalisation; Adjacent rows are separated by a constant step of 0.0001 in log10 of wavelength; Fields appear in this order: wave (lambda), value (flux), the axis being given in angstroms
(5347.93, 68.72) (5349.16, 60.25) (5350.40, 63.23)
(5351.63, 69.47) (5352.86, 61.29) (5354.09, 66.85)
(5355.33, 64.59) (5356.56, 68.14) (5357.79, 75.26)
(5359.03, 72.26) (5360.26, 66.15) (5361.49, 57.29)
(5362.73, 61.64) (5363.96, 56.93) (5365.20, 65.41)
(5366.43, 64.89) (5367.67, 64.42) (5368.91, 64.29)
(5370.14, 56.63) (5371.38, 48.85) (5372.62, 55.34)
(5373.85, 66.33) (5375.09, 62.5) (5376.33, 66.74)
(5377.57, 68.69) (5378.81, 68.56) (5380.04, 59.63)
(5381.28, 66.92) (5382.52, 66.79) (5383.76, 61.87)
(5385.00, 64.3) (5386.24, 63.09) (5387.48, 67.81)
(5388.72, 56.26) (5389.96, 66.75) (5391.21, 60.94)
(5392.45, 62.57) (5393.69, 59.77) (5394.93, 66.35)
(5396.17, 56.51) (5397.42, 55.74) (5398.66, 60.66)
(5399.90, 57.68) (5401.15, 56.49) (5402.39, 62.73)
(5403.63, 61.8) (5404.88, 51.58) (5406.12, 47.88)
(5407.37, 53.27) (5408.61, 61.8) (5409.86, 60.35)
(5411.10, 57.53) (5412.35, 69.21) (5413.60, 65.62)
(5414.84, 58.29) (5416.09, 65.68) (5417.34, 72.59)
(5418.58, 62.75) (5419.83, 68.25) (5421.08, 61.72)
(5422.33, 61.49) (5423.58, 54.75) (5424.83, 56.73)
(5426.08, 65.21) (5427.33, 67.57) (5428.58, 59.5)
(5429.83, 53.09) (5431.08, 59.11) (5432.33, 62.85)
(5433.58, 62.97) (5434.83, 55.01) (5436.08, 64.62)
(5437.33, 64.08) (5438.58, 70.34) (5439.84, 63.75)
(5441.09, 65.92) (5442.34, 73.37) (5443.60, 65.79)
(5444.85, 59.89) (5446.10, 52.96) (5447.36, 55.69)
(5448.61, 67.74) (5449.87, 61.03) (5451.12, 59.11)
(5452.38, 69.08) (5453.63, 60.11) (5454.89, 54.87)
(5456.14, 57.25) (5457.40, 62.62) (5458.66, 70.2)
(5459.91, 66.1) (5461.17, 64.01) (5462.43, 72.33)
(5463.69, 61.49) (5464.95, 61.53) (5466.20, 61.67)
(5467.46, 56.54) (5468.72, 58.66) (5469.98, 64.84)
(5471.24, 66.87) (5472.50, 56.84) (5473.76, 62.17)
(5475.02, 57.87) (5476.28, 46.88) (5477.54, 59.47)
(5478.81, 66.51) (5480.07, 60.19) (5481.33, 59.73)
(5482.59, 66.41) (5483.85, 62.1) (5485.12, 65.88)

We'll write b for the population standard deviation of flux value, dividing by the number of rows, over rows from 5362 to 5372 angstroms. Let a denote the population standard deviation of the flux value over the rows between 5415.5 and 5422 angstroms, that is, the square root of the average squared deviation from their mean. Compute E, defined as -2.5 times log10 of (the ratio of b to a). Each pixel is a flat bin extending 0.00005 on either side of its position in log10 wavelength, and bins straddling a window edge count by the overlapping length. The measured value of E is -0.4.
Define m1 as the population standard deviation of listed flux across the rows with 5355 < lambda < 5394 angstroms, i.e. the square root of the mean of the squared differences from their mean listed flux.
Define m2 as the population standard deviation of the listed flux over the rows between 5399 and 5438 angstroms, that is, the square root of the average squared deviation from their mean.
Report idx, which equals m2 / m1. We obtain 1.04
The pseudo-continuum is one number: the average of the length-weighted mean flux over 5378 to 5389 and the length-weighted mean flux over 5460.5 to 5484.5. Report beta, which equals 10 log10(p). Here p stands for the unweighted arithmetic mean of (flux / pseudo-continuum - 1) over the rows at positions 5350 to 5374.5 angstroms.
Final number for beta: -19.9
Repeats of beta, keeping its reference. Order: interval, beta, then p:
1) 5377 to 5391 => -15.4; 0.029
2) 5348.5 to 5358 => -12.8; 0.053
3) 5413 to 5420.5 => -13.6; 0.043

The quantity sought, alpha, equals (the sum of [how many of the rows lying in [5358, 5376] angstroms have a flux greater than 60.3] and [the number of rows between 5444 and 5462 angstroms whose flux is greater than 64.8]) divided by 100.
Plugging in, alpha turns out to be 0.130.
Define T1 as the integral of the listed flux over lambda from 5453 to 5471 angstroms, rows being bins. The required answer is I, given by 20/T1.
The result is 0.0178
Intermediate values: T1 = 1124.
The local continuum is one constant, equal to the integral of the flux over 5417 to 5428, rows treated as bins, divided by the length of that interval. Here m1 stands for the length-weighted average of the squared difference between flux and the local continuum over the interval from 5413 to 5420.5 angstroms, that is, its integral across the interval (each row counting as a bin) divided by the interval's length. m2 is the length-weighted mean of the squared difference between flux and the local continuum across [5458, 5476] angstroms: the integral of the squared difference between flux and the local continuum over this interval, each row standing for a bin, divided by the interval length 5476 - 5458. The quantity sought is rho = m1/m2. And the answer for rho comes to 1.0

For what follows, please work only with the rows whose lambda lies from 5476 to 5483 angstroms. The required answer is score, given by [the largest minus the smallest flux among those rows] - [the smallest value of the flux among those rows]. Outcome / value -27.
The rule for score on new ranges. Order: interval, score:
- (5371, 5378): -29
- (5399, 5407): -33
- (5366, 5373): -33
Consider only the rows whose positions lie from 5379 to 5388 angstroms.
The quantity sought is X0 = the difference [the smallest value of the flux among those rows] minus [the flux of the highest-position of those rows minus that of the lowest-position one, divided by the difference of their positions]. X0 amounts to 59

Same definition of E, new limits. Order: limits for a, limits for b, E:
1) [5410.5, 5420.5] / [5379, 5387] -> 0.7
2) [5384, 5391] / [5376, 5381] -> 0.1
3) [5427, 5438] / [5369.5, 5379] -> -0.5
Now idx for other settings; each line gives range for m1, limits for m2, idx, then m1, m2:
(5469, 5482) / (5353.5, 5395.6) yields 0.93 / 5.5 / 5.1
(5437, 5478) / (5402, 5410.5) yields 0.97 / 5.7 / 5.6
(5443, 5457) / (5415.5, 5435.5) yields 1.03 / 5.0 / 5.2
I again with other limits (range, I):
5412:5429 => 0.0185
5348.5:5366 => 0.0176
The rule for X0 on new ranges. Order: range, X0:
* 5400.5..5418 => 47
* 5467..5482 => 47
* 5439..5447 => 55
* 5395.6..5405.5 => 52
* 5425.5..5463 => 53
